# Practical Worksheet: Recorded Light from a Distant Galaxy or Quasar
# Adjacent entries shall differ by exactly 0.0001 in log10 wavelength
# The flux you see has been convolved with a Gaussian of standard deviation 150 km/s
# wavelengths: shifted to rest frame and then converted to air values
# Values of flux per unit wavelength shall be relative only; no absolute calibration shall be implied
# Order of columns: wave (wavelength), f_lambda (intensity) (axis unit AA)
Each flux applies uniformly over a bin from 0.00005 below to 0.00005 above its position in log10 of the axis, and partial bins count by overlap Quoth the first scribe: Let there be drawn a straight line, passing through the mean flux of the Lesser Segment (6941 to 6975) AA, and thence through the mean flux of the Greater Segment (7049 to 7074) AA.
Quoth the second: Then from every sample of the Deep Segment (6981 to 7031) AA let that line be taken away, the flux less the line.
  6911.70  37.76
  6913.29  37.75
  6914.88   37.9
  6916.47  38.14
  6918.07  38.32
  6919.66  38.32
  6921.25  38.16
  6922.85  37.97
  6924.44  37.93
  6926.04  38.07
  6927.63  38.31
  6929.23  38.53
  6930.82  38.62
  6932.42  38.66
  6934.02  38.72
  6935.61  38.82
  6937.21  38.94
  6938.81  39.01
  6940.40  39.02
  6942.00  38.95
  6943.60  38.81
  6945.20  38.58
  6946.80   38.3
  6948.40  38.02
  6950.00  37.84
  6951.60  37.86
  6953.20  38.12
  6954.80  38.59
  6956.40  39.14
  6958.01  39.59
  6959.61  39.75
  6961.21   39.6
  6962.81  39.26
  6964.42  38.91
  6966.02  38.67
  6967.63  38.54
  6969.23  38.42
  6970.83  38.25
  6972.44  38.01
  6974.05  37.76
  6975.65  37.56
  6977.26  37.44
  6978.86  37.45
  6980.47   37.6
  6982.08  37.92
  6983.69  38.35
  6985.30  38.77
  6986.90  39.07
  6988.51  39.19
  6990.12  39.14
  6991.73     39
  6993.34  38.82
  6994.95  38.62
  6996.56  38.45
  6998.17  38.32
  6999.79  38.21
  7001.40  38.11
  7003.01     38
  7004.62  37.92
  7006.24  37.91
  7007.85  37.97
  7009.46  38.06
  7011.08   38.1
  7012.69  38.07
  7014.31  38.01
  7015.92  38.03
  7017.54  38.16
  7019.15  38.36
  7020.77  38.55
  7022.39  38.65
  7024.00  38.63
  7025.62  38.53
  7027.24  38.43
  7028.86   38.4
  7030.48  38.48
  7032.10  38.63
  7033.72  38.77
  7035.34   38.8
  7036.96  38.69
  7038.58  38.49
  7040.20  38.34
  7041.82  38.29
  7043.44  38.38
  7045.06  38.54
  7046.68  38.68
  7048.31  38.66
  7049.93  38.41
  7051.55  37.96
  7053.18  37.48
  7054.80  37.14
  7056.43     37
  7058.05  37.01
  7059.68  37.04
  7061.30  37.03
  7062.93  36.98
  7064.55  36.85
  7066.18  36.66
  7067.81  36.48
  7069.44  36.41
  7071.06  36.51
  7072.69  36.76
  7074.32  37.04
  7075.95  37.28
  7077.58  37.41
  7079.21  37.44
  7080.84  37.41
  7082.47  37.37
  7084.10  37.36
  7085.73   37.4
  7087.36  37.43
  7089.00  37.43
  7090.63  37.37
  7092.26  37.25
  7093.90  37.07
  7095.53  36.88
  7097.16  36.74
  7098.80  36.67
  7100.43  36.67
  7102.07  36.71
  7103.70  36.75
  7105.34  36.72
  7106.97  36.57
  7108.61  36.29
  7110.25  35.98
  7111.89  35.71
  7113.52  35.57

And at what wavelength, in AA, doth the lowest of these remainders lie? 6982.08 AA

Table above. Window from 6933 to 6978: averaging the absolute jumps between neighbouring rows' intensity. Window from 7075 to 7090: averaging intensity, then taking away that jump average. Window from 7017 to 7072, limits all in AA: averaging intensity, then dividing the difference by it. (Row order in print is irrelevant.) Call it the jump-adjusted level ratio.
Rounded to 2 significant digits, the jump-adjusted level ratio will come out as 0.98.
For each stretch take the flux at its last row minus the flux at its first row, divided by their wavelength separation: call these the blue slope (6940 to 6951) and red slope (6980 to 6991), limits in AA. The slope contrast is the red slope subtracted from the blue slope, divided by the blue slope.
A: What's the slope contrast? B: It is 2.3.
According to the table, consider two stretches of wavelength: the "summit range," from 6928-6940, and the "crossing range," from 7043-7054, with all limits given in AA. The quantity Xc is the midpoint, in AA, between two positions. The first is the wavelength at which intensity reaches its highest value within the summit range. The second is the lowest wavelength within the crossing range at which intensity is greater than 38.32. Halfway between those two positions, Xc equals 6991.1 AA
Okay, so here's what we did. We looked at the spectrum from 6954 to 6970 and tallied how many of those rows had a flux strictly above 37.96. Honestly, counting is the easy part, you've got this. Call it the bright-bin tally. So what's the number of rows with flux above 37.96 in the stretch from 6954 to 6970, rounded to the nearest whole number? 10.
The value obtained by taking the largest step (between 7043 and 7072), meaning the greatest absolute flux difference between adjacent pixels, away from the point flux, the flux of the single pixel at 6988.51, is 38.7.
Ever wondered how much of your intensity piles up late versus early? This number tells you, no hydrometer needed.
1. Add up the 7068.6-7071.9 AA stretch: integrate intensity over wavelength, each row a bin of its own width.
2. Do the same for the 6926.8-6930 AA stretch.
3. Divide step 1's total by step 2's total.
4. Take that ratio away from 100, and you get 99.0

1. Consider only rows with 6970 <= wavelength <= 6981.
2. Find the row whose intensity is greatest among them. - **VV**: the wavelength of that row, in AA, 6970.83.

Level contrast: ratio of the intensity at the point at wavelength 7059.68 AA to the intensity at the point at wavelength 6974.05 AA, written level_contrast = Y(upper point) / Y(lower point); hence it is 0.98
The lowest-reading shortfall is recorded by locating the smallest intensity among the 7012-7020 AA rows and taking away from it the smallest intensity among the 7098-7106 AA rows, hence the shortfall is 1.3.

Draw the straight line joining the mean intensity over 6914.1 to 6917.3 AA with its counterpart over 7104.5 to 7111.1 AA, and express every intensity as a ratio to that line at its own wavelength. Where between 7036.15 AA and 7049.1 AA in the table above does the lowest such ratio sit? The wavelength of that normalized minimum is 7041.82 AA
